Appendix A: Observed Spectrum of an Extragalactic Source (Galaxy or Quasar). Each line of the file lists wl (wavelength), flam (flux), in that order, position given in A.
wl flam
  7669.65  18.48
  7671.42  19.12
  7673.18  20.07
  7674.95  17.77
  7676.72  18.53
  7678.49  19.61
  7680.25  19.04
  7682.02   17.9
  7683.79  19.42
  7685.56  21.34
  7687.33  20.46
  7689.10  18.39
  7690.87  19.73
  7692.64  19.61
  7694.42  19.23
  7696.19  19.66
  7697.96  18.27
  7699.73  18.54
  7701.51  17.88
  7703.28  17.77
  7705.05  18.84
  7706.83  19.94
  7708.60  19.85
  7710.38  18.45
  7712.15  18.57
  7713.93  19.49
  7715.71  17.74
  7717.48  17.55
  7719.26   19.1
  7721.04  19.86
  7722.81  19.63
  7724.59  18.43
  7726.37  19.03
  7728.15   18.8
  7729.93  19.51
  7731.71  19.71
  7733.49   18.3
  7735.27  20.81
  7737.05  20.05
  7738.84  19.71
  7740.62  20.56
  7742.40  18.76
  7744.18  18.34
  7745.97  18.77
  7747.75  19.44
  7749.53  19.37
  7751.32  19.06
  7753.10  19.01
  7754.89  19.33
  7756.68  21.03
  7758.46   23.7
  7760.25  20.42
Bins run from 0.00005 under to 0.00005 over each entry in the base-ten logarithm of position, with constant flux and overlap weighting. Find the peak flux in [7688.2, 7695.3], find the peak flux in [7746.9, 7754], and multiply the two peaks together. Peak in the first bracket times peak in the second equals 384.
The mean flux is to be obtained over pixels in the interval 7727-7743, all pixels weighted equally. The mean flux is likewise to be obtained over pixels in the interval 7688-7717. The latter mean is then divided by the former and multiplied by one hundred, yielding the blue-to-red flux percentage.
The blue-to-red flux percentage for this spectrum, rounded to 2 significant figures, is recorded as 96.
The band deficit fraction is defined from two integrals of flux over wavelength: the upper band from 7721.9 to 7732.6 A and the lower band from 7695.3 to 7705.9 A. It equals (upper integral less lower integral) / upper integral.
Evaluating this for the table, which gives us 0.04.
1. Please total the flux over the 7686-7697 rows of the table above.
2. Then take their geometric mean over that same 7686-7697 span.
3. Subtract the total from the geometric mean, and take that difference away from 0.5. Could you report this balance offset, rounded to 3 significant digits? 98.1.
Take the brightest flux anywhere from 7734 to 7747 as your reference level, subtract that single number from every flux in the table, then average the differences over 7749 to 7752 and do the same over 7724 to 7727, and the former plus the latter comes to -3.7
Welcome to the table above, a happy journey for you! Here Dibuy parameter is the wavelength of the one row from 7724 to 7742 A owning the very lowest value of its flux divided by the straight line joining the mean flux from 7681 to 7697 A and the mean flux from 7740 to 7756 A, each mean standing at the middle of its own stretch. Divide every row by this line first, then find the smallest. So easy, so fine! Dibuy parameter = 7733.49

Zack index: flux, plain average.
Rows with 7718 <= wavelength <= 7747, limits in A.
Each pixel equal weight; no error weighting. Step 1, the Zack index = 19.3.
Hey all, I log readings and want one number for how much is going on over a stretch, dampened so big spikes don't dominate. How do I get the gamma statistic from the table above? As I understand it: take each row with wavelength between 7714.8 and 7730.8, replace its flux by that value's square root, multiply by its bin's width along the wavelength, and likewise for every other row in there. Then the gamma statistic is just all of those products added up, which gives 69.5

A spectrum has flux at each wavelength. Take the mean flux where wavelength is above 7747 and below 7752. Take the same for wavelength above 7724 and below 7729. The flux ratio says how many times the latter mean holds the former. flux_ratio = 0.97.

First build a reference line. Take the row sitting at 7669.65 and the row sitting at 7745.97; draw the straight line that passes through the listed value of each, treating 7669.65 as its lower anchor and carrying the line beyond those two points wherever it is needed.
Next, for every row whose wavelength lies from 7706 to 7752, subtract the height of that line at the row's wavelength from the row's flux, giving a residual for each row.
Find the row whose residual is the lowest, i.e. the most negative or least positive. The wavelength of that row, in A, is 7717.48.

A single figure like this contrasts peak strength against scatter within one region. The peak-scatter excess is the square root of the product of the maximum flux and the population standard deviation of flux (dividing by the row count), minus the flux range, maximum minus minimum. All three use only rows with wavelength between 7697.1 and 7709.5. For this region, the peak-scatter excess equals 1.9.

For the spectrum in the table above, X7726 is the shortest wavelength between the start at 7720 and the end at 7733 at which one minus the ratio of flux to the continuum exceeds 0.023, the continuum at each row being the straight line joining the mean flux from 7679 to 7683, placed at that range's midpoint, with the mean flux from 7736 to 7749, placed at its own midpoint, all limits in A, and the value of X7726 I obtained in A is 7724.59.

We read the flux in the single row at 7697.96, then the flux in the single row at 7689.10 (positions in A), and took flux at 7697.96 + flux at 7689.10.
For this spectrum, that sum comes 36.7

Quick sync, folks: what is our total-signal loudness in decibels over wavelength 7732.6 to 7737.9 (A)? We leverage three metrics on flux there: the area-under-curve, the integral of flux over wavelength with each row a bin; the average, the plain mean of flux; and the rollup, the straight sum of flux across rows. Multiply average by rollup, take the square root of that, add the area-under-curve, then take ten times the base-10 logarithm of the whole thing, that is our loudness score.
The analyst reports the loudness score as 21.4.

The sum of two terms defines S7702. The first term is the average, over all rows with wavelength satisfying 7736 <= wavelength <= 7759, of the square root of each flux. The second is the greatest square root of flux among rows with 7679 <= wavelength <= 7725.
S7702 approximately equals 9.06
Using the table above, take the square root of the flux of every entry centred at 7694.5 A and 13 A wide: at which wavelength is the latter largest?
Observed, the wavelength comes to 7690.87 A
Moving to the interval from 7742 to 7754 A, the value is 7747.75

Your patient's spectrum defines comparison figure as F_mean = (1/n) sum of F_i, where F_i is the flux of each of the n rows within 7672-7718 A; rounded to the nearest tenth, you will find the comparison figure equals 19.0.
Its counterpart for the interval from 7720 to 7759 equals 19.6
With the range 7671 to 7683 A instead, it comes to 18.9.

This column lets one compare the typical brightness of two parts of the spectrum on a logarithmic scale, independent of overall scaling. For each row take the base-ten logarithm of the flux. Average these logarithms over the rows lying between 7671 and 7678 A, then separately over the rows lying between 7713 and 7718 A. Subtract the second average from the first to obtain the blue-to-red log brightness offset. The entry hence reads 0.014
